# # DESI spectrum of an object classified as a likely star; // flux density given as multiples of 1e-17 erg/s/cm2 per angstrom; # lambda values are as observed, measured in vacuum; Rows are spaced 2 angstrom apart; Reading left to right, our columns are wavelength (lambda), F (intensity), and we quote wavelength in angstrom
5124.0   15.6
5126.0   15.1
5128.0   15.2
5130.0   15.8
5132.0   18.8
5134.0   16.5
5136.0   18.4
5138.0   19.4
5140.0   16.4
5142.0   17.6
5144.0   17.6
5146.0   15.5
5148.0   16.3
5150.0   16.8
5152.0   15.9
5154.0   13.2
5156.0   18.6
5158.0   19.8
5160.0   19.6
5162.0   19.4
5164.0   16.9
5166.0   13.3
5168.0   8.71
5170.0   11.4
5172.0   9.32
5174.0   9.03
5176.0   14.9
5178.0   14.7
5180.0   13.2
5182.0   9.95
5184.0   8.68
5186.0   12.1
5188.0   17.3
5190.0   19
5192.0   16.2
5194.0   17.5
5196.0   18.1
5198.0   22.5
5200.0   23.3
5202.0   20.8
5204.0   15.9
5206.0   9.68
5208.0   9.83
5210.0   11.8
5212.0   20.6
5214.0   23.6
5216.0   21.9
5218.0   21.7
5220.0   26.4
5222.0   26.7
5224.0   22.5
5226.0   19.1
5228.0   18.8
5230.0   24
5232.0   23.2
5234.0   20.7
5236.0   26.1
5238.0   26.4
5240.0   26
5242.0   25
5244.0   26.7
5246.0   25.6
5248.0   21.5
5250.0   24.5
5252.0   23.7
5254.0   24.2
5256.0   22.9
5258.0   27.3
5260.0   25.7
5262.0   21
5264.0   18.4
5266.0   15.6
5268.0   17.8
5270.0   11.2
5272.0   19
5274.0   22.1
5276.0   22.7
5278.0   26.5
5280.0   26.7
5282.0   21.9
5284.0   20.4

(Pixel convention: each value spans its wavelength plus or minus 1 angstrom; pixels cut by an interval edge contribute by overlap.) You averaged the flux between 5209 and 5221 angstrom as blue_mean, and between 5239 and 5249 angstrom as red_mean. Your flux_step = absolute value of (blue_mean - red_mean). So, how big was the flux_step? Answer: 4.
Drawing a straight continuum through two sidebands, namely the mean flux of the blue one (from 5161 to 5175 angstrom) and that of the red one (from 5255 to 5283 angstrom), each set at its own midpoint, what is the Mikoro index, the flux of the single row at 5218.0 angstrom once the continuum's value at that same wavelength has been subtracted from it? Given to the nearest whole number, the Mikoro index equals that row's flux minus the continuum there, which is 5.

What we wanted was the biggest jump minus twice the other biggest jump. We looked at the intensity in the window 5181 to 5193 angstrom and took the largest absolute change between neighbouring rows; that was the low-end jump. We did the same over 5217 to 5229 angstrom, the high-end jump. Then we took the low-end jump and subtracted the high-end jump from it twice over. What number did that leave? -4.2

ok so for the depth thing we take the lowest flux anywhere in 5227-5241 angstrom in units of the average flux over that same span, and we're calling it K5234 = 0.80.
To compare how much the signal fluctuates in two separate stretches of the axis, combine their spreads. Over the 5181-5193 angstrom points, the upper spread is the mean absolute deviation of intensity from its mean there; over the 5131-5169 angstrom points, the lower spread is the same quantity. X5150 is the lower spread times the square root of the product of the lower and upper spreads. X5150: 5.1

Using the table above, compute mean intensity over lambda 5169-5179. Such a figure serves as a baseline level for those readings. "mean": 11.9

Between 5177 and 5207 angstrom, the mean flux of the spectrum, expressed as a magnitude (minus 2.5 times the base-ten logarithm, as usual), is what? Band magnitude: -3.01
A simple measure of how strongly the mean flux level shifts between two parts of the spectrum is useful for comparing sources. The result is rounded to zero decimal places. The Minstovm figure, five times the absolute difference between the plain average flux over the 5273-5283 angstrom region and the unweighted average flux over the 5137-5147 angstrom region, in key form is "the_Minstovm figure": 33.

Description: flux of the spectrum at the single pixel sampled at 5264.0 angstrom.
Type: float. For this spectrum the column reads 18.4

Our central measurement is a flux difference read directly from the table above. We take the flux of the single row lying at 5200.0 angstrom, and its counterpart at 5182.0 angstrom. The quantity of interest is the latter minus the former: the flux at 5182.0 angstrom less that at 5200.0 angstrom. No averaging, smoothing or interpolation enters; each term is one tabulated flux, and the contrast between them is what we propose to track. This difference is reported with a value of -13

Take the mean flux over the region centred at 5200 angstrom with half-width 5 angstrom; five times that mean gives 101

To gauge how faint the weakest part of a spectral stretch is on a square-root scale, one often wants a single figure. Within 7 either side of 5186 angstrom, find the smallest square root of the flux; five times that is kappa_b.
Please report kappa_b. 15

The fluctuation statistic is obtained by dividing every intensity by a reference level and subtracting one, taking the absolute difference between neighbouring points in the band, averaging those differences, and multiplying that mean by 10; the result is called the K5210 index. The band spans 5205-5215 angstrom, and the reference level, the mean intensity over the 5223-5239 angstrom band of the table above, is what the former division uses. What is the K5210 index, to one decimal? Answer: 1.5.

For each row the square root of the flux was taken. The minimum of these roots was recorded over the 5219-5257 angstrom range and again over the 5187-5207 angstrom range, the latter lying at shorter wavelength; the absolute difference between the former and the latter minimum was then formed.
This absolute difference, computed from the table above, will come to 1.2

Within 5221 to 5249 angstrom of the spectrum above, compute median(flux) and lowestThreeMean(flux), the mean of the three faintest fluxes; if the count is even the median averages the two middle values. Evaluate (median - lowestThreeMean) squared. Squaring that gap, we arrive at 25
